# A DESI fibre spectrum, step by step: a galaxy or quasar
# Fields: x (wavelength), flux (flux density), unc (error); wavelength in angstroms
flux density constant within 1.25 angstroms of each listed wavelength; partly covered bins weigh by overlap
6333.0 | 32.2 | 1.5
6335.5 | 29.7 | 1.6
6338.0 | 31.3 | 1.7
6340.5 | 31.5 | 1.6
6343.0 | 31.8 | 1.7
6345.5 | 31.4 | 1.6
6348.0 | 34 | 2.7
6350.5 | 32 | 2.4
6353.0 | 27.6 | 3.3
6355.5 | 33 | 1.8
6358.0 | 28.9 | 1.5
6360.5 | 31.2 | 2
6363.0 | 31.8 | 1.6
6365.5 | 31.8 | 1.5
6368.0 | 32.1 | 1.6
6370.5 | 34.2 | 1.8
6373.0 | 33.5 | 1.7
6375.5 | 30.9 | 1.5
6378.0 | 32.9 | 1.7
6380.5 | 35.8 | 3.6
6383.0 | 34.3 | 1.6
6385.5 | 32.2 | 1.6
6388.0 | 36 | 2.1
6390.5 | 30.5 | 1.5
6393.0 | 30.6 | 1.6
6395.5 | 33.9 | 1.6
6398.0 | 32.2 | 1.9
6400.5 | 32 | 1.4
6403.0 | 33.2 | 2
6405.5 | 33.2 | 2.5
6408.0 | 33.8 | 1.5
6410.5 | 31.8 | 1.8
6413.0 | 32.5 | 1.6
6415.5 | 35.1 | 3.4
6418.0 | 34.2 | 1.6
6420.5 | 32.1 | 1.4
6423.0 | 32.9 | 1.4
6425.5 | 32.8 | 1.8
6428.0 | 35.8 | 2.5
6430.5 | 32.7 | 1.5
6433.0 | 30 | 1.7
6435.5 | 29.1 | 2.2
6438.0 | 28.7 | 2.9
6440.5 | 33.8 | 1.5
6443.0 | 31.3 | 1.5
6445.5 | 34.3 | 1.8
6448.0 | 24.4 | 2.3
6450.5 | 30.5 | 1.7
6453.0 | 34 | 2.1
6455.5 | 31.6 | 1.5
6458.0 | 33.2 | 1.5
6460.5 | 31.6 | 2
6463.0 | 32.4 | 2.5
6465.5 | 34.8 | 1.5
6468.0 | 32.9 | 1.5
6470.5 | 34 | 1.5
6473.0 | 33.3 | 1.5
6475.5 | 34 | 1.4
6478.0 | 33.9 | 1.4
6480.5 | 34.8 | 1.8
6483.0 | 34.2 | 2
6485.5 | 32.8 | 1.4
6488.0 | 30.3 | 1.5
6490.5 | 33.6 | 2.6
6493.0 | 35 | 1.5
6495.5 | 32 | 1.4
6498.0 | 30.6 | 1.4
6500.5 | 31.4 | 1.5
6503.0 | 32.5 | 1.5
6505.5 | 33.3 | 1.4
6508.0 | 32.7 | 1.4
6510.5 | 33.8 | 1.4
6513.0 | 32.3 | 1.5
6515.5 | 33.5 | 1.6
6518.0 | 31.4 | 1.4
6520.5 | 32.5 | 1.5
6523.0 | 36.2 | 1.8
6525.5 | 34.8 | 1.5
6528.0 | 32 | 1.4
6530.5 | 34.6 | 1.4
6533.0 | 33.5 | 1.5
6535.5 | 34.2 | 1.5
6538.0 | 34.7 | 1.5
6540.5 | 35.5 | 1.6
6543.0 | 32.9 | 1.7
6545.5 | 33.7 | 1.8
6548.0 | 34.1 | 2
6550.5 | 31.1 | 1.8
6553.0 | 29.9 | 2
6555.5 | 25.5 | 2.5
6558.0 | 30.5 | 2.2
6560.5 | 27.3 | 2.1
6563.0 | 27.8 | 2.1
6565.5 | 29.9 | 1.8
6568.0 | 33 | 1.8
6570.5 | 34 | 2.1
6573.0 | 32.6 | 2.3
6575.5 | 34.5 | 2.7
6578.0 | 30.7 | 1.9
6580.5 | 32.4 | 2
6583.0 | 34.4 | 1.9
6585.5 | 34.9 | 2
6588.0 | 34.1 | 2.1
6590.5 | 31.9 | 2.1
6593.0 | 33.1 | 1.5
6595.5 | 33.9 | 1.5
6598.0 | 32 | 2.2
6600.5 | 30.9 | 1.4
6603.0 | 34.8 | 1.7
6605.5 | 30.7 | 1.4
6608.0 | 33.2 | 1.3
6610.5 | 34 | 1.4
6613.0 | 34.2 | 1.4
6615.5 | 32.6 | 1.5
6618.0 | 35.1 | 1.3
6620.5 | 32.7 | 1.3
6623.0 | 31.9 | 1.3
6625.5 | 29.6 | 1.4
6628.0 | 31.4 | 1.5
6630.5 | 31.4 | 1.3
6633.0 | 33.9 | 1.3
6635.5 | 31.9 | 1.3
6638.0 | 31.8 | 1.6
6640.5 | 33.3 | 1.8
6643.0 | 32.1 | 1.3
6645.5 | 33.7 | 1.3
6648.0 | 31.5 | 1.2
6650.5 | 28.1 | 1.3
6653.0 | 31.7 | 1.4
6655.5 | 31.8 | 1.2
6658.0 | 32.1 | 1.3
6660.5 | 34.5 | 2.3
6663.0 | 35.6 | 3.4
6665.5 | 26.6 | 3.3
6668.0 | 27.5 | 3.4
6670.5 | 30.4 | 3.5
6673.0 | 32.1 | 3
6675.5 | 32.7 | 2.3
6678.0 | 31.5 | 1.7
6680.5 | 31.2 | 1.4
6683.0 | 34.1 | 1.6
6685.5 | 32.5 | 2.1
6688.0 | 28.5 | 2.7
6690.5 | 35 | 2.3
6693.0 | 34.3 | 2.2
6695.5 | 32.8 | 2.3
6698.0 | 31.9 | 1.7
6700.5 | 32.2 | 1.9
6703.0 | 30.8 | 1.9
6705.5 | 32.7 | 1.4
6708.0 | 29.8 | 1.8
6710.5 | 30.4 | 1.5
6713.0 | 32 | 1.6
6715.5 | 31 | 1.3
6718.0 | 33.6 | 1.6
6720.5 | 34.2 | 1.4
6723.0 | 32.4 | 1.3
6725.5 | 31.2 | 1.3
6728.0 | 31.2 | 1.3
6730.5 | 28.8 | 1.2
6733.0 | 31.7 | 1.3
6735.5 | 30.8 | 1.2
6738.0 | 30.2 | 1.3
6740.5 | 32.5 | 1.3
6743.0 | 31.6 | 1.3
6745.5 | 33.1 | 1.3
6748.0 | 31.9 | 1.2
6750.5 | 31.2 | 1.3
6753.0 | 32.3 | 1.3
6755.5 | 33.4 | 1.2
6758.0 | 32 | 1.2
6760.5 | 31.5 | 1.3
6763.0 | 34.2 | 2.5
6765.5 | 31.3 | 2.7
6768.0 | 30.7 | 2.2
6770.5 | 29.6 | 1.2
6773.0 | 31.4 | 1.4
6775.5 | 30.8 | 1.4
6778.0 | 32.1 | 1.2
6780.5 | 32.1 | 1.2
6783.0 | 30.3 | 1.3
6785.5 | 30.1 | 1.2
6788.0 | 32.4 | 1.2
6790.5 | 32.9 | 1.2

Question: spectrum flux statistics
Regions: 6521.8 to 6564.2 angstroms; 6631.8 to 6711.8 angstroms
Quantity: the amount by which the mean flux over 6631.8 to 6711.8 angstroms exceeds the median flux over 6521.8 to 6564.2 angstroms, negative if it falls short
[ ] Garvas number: -1.7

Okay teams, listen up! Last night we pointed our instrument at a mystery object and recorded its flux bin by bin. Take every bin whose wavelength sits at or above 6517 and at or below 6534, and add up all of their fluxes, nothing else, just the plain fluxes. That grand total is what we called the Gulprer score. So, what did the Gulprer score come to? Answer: 235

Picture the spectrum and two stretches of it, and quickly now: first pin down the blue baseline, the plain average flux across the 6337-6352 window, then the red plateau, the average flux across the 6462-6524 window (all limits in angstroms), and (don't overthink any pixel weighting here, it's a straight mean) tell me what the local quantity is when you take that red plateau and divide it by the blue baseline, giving 1.04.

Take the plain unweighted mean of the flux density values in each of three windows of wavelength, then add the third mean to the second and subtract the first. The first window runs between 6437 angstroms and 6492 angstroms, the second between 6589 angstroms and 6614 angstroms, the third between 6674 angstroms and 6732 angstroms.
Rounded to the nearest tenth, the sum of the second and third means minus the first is 32.3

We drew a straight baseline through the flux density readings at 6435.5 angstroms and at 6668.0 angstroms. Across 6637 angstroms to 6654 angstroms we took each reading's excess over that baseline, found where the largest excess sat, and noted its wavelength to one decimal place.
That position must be 6645.5 angstroms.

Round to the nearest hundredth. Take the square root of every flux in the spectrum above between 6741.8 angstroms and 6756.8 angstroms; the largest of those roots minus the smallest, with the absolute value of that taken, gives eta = 0.19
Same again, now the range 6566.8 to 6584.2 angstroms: 0.33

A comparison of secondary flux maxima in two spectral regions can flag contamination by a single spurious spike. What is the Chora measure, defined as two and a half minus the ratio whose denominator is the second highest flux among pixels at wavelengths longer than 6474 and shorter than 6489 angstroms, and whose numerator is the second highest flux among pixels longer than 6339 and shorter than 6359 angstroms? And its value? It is 1.54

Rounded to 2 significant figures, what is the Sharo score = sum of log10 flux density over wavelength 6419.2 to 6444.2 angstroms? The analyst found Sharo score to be 15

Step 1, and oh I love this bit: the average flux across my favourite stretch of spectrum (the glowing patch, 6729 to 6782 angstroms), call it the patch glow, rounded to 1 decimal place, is 31.6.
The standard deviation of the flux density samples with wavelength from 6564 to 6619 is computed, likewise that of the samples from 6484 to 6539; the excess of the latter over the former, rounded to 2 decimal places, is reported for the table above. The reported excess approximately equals -0.02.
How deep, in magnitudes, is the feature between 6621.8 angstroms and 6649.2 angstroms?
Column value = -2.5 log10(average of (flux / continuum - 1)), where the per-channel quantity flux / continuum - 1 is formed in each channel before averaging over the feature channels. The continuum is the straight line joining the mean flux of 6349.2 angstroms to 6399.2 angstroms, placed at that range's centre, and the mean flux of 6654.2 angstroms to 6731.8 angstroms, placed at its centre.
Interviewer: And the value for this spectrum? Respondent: 5.7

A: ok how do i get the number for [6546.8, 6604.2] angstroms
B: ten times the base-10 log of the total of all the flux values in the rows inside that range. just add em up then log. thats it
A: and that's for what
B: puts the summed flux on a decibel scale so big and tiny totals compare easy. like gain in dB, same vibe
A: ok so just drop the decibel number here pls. 28.7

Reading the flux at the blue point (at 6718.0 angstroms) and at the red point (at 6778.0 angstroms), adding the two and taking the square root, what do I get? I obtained 8.11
